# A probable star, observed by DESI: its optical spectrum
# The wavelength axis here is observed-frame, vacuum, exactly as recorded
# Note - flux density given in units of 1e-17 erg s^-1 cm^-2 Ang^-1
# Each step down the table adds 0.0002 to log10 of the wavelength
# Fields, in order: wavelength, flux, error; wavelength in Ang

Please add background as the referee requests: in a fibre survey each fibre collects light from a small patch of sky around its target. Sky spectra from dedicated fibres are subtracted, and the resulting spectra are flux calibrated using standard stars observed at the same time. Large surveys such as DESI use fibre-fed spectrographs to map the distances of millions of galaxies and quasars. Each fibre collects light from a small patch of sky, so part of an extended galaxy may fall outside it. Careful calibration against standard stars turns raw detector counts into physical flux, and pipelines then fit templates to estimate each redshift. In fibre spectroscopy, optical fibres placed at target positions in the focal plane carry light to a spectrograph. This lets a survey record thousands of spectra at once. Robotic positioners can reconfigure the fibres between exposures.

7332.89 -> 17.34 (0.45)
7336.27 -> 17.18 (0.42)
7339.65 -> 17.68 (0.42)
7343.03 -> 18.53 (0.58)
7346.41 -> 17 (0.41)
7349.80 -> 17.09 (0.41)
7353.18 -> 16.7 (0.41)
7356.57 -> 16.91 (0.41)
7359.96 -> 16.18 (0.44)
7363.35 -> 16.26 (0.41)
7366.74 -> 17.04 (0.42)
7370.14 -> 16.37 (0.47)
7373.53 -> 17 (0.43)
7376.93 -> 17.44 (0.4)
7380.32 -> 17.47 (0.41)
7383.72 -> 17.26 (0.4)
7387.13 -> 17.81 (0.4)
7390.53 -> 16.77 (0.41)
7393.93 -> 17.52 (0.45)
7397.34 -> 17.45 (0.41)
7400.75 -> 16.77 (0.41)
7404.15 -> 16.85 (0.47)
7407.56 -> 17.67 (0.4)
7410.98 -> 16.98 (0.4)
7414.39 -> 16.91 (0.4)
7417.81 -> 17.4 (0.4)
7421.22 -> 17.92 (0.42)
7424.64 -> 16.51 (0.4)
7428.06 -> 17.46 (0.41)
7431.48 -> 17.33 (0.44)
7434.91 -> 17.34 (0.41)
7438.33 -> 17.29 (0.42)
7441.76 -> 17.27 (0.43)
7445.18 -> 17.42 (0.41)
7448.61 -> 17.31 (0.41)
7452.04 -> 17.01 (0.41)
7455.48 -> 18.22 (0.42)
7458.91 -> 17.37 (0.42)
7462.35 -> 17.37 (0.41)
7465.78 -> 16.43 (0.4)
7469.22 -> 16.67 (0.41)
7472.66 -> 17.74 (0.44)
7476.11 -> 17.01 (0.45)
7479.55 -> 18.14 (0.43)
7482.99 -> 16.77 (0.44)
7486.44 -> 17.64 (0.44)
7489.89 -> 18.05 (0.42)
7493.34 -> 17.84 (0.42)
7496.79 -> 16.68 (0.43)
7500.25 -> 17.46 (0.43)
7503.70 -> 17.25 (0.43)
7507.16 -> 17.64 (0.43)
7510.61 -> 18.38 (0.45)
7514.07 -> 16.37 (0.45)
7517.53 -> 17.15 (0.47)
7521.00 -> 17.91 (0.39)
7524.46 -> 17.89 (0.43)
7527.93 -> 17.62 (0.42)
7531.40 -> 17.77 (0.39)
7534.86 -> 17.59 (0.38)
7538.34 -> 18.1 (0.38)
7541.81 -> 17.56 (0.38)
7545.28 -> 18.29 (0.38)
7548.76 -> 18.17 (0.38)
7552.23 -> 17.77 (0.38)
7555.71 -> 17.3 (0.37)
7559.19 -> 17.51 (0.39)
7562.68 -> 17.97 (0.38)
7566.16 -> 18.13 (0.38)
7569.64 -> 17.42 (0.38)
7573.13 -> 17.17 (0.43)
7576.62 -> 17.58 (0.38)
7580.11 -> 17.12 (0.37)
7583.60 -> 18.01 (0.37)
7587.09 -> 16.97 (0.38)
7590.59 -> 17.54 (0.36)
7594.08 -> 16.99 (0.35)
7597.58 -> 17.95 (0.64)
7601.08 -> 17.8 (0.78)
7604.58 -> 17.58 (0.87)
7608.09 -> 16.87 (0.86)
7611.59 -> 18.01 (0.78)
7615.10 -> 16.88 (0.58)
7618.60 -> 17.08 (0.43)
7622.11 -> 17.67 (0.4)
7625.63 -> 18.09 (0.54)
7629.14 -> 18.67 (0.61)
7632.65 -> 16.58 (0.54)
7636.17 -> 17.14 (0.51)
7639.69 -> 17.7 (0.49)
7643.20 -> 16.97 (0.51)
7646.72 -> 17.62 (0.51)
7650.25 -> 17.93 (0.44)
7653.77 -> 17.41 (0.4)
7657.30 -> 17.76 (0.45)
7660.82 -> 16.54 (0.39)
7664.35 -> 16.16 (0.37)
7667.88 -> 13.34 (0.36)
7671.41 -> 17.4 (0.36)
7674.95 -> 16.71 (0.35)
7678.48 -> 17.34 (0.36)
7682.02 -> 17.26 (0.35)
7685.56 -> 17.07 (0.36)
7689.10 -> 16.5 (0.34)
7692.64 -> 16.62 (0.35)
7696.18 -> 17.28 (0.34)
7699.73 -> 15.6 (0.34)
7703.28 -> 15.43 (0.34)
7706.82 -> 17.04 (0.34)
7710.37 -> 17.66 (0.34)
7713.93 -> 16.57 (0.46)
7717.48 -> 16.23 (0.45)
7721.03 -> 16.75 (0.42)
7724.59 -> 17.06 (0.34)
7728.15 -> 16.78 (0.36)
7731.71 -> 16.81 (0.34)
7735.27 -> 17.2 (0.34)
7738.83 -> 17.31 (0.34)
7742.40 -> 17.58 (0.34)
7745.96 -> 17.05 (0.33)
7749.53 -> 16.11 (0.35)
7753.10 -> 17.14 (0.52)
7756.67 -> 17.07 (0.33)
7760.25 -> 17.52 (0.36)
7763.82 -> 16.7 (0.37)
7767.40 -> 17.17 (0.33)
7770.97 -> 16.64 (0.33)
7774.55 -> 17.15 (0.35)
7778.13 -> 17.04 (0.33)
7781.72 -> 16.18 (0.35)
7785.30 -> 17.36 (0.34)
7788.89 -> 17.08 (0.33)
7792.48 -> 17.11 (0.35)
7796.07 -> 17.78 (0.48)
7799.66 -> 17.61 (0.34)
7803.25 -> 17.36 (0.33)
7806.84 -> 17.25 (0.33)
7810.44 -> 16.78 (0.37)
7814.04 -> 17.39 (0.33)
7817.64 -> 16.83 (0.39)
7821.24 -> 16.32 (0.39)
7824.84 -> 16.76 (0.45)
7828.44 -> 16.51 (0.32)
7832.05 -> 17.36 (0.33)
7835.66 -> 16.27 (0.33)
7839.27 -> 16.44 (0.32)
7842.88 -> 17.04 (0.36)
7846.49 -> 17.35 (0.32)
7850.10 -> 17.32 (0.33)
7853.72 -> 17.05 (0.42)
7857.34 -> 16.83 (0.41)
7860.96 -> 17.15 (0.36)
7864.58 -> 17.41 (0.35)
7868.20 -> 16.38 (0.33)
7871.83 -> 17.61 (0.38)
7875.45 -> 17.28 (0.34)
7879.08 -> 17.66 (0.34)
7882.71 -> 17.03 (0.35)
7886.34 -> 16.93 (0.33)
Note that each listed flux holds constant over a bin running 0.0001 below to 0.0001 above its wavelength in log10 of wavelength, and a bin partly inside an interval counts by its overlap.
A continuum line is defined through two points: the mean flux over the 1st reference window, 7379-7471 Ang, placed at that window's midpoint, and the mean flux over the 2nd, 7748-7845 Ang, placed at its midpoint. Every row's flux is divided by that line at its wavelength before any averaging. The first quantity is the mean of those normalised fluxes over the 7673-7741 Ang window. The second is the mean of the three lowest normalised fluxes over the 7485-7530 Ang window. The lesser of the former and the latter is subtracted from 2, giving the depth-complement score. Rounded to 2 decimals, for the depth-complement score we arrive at 1.03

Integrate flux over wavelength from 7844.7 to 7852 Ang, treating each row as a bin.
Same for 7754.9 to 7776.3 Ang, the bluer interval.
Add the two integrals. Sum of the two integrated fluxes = 491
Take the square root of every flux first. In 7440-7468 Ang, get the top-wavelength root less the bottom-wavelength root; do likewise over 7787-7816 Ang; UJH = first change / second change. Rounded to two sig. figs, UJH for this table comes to -2.7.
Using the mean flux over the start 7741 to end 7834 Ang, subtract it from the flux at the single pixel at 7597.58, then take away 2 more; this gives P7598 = -1.1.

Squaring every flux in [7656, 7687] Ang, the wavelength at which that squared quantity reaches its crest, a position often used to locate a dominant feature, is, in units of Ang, 7657.30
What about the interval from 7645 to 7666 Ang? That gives 7650.25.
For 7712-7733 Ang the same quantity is 7724.59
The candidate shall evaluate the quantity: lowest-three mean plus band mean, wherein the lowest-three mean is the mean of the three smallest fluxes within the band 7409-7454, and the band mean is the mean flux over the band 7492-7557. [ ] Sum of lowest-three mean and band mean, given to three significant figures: 34.4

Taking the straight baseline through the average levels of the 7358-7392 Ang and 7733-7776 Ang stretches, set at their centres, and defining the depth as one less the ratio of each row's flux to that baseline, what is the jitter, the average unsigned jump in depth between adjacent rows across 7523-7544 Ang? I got 0.019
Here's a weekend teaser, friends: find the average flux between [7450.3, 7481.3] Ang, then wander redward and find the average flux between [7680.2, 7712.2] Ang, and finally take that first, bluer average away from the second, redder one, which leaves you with -0.6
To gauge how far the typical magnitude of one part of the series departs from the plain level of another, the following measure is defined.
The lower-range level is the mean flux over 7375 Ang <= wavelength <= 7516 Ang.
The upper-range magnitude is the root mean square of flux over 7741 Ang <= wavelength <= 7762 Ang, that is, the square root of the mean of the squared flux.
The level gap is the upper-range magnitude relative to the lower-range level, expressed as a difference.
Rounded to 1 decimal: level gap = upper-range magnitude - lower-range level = -0.2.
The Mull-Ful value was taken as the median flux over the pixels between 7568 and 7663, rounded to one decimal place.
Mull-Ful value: 17.5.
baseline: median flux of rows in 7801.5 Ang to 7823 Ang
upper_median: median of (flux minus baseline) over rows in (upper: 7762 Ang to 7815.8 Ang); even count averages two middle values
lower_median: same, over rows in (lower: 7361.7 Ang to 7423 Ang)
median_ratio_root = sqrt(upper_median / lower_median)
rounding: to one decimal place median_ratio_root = 1.0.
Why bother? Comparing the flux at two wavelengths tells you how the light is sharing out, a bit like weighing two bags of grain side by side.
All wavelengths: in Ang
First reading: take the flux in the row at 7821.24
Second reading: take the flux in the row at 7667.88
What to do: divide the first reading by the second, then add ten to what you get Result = 11.22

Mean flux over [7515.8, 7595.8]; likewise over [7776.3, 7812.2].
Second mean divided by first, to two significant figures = 0.97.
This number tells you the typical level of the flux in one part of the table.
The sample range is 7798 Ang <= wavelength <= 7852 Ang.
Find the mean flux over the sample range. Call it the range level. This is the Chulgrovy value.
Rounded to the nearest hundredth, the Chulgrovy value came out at 16.97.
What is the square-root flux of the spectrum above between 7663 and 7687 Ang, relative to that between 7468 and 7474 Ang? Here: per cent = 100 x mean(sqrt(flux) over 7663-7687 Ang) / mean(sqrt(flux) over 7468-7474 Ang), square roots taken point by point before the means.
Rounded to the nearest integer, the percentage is 98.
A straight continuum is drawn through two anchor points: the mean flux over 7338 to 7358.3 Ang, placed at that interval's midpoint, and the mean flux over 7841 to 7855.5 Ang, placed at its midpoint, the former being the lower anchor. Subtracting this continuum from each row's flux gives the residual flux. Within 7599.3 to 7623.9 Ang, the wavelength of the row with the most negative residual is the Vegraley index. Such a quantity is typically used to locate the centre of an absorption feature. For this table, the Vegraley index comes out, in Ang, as 7608.09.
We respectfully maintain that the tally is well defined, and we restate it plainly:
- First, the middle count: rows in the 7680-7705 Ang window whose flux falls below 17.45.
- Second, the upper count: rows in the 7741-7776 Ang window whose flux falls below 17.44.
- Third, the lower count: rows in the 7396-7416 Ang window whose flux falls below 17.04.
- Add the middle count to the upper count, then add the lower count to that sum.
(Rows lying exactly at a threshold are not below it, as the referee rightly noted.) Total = 19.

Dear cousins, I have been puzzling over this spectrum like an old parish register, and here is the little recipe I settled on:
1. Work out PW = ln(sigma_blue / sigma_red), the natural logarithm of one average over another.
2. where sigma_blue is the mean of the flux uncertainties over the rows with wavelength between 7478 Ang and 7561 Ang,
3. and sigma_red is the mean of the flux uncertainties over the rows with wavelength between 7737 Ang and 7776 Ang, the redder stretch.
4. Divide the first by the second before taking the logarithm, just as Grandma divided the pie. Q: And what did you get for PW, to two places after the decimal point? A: 0.14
